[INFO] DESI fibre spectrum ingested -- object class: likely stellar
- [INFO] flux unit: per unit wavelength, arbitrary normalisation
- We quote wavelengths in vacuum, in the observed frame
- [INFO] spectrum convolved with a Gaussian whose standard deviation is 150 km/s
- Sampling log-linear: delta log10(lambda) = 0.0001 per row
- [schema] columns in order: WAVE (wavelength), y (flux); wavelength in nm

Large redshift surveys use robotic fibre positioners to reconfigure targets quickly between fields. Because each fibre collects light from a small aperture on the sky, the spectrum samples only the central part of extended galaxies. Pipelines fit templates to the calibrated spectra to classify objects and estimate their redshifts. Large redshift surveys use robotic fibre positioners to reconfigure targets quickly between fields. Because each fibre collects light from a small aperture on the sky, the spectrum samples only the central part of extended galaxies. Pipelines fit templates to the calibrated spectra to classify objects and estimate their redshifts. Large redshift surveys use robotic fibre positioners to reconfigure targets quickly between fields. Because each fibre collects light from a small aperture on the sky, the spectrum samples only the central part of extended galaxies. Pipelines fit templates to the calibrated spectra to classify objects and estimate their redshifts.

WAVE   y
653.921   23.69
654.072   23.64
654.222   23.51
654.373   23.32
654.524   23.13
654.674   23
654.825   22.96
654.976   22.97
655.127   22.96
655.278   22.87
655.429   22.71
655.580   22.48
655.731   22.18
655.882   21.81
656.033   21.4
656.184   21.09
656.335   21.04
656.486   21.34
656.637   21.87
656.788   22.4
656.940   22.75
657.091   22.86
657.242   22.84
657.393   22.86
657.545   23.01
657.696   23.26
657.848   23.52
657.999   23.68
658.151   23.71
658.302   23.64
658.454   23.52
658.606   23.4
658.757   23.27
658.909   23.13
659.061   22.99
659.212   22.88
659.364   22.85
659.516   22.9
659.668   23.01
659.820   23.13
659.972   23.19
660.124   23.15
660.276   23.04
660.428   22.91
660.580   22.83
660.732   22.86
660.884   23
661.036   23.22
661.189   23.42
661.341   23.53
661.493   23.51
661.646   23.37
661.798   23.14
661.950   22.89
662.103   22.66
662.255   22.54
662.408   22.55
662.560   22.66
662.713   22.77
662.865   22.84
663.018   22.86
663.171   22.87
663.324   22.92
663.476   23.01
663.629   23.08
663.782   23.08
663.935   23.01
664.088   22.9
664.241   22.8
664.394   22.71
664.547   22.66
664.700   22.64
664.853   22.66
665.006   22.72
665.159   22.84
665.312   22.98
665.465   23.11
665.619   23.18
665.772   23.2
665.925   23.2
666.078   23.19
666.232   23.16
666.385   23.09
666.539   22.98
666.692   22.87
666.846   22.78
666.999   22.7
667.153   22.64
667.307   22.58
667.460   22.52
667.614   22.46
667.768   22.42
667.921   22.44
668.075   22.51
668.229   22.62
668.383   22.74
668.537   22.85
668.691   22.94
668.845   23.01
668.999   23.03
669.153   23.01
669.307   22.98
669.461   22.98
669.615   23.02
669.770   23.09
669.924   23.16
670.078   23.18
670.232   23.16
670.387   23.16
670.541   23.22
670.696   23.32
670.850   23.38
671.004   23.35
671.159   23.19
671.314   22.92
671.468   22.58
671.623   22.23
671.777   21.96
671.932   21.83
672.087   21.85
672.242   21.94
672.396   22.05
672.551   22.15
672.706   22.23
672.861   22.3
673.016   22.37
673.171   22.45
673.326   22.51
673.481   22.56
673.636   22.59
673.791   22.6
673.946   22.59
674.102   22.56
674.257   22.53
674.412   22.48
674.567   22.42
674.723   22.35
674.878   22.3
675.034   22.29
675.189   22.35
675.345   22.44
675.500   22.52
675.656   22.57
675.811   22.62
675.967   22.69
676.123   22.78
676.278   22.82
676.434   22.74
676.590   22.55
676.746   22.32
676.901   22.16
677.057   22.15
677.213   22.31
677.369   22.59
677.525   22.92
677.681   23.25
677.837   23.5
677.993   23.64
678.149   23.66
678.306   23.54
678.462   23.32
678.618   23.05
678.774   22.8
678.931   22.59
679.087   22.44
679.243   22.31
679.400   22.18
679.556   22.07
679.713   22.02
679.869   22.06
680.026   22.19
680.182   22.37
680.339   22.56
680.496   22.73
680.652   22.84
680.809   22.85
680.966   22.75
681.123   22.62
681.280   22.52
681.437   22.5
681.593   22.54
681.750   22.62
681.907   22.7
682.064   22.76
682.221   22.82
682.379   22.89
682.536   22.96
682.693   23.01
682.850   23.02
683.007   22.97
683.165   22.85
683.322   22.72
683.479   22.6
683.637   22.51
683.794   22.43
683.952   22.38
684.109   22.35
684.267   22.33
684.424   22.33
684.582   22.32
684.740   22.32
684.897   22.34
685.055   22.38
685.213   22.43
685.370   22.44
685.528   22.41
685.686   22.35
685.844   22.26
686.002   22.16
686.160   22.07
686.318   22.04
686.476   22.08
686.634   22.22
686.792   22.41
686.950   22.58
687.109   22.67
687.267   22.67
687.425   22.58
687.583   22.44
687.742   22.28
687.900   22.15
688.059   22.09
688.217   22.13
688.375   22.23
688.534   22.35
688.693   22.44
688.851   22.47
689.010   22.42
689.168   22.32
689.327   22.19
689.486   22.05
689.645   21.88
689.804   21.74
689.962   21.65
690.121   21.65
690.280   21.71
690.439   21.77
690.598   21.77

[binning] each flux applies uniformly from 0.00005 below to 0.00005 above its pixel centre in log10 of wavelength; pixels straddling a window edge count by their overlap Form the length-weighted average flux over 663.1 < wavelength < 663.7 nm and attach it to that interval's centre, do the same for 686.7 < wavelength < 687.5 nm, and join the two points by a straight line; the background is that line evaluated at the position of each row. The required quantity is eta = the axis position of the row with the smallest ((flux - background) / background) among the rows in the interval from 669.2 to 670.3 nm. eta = 669.307 nm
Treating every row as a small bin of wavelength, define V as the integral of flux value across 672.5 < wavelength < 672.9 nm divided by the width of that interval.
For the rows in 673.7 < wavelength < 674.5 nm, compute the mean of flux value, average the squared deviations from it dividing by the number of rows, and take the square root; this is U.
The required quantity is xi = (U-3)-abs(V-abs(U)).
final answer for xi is -25.1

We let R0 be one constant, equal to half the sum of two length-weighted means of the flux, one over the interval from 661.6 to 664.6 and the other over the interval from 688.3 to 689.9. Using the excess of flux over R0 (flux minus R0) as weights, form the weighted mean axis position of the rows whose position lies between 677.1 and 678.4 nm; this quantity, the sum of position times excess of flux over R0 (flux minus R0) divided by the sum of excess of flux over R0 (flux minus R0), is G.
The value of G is 678.01 nm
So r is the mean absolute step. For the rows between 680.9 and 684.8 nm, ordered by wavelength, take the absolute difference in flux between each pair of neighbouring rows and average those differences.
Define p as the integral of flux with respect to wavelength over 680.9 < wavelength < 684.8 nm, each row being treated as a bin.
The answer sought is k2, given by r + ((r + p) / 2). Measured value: 44.22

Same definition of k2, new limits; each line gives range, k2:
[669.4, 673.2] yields 43.26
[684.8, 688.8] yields 44.79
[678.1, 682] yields 44.31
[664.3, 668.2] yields 44.57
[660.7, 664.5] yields 43.79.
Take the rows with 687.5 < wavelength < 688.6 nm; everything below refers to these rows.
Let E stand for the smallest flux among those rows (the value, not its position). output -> 22.09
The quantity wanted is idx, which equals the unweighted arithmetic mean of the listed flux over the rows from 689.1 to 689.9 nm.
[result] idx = 22.0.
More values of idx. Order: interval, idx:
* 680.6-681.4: 22.7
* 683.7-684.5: 22.4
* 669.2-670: 23.0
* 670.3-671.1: 23.3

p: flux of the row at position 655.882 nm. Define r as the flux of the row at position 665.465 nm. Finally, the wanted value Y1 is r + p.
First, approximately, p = 21.81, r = 23.11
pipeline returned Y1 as 44.9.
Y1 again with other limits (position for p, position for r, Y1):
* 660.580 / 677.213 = 45.1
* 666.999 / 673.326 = 45.2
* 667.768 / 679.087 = 44.9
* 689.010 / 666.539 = 45.4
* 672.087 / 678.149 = 45.5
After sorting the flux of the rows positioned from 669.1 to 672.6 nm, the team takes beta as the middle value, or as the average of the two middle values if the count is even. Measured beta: 23.0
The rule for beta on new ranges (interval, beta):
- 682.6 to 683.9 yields 22.8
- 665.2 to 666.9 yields 23.1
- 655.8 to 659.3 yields 22.9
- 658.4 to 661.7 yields 23.1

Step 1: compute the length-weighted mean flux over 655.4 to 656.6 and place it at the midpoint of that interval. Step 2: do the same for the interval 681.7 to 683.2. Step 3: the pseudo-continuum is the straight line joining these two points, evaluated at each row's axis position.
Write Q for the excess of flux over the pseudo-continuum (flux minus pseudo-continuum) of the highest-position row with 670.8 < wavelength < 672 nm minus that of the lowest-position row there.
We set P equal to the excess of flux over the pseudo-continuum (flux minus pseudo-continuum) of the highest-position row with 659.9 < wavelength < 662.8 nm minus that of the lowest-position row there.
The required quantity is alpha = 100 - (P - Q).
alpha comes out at 99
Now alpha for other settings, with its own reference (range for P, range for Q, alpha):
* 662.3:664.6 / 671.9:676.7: 101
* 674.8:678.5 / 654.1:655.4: 98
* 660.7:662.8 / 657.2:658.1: 101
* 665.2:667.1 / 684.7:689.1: 100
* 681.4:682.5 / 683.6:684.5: 99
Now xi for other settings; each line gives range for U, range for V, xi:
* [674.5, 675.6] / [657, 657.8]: -25.8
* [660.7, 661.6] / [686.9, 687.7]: -25.0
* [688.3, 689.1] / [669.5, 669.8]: -25.8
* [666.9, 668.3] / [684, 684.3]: -25.2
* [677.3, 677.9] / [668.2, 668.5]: -25.0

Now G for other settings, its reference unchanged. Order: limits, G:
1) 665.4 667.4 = 666.12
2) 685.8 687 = 686.27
